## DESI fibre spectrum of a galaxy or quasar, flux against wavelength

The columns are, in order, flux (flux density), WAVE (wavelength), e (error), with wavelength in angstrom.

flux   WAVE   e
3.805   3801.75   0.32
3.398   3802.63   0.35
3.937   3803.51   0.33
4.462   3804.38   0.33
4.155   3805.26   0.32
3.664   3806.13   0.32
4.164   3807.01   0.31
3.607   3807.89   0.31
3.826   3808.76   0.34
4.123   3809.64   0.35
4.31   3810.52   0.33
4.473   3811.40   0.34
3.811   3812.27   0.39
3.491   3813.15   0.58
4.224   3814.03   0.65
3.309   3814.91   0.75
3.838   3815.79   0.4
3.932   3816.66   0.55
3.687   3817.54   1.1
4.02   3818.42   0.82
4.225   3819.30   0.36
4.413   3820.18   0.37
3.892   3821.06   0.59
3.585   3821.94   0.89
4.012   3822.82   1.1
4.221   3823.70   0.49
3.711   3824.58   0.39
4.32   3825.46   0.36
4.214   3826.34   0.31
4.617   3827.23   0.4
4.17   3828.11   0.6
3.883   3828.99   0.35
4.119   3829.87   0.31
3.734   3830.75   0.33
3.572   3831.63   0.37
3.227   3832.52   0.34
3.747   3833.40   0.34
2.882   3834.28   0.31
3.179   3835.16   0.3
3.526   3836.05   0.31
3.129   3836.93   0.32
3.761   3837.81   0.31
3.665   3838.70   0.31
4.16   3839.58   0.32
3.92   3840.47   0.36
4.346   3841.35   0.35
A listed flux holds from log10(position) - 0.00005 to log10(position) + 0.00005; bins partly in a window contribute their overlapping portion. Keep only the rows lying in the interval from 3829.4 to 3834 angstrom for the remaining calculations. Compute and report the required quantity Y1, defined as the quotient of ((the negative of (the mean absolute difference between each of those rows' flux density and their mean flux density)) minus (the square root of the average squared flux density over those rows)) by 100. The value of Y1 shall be -0.0392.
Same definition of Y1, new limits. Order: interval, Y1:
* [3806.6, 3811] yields -0.0425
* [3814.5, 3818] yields -0.0389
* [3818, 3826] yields -0.0428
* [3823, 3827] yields -0.0433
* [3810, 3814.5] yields -0.0441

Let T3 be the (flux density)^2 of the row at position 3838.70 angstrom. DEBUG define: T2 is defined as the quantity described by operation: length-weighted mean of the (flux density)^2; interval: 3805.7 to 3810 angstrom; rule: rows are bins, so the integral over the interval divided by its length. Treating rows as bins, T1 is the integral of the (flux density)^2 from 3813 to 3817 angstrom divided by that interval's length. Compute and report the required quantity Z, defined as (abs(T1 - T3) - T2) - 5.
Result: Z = -19.1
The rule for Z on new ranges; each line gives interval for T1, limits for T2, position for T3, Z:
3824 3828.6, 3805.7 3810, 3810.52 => -19.2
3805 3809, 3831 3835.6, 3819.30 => -13.5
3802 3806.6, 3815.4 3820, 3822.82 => -20.2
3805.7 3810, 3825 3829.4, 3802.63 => -19.5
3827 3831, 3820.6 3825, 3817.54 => -16.9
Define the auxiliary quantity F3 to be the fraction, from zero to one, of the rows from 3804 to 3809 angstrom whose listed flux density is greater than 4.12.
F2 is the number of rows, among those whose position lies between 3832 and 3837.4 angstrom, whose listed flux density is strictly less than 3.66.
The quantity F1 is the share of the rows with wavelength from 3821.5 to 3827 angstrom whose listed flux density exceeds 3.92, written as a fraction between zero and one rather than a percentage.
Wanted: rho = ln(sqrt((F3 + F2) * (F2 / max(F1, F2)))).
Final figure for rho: 0.85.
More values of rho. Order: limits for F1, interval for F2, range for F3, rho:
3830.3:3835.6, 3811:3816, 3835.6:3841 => 0.39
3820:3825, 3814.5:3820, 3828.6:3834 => 0.00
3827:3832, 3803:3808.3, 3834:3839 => 0.00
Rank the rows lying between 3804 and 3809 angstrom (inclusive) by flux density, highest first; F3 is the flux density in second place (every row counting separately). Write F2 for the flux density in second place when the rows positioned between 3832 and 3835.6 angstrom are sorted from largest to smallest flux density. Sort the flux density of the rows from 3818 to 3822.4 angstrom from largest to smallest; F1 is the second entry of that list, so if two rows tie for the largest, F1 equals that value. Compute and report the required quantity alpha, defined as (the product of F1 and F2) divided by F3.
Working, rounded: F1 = 4.225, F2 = 3.227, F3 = 4.164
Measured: 3.3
